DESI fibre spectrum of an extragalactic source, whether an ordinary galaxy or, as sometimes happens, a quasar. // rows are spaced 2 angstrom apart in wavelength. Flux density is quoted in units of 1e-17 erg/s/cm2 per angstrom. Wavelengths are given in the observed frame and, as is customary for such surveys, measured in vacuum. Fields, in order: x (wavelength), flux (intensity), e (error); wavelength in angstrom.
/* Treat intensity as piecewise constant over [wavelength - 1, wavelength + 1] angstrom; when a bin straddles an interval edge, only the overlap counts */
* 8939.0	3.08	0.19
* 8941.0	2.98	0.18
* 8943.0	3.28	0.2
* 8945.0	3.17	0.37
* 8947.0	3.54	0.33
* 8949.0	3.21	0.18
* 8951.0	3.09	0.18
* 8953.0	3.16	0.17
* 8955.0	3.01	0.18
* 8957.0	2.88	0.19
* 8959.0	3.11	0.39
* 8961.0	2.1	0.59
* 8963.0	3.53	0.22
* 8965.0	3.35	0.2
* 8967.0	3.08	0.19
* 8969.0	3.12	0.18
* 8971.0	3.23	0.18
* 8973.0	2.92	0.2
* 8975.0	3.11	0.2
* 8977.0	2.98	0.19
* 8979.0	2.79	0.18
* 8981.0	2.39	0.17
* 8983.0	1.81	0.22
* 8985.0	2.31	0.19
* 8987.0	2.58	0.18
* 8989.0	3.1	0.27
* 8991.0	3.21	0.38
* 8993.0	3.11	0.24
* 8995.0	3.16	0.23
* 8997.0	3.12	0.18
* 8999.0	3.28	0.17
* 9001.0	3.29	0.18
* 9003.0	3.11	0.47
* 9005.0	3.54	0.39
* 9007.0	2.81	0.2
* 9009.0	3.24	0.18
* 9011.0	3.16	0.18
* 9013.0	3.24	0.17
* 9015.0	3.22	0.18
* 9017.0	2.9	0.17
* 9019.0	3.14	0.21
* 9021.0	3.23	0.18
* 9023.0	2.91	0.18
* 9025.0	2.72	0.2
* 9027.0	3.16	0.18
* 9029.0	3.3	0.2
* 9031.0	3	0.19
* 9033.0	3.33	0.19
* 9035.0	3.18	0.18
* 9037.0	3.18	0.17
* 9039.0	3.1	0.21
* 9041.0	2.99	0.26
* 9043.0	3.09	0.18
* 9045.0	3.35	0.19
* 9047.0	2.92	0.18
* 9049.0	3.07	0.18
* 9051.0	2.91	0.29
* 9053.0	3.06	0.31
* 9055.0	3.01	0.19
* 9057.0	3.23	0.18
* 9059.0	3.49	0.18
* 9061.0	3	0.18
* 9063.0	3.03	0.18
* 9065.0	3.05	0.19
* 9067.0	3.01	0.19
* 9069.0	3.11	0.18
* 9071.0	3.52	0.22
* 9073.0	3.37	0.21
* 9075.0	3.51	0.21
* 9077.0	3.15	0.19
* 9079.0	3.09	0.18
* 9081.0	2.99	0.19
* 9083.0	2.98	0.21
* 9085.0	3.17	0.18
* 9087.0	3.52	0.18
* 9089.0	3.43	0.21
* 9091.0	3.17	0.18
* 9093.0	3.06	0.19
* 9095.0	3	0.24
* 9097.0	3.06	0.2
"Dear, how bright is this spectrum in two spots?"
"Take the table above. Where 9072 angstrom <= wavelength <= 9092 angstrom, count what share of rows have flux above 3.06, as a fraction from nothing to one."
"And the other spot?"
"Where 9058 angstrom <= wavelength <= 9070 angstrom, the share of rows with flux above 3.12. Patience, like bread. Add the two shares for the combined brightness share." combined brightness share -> 1.0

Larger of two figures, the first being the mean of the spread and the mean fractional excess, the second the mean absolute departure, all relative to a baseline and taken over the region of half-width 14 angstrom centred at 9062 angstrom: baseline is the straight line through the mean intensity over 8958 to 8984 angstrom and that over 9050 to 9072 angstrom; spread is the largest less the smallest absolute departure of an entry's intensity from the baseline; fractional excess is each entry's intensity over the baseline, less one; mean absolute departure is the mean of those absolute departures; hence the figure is 0.18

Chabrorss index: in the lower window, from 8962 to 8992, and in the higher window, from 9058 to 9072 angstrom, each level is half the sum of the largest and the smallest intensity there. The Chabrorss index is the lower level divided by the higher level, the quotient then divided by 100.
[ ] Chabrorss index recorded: 0.0082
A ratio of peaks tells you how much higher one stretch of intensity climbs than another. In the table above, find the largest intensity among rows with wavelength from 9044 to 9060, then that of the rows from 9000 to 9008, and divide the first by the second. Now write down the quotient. 0.99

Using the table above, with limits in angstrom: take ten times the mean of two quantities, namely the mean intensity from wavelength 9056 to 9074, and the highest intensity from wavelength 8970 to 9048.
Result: 33.71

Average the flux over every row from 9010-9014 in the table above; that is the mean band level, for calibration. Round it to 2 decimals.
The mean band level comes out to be 3.20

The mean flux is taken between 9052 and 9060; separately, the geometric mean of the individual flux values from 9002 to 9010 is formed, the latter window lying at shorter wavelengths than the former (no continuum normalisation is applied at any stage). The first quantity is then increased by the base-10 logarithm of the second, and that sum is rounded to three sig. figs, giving 3.70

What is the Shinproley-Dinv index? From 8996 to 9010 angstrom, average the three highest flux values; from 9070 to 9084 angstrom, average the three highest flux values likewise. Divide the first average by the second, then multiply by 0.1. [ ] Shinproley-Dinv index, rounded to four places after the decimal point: 0.0972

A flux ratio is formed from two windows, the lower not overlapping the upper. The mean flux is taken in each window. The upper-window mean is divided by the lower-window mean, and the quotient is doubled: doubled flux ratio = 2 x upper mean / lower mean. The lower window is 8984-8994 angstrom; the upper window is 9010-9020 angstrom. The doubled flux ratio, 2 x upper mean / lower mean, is 2.19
